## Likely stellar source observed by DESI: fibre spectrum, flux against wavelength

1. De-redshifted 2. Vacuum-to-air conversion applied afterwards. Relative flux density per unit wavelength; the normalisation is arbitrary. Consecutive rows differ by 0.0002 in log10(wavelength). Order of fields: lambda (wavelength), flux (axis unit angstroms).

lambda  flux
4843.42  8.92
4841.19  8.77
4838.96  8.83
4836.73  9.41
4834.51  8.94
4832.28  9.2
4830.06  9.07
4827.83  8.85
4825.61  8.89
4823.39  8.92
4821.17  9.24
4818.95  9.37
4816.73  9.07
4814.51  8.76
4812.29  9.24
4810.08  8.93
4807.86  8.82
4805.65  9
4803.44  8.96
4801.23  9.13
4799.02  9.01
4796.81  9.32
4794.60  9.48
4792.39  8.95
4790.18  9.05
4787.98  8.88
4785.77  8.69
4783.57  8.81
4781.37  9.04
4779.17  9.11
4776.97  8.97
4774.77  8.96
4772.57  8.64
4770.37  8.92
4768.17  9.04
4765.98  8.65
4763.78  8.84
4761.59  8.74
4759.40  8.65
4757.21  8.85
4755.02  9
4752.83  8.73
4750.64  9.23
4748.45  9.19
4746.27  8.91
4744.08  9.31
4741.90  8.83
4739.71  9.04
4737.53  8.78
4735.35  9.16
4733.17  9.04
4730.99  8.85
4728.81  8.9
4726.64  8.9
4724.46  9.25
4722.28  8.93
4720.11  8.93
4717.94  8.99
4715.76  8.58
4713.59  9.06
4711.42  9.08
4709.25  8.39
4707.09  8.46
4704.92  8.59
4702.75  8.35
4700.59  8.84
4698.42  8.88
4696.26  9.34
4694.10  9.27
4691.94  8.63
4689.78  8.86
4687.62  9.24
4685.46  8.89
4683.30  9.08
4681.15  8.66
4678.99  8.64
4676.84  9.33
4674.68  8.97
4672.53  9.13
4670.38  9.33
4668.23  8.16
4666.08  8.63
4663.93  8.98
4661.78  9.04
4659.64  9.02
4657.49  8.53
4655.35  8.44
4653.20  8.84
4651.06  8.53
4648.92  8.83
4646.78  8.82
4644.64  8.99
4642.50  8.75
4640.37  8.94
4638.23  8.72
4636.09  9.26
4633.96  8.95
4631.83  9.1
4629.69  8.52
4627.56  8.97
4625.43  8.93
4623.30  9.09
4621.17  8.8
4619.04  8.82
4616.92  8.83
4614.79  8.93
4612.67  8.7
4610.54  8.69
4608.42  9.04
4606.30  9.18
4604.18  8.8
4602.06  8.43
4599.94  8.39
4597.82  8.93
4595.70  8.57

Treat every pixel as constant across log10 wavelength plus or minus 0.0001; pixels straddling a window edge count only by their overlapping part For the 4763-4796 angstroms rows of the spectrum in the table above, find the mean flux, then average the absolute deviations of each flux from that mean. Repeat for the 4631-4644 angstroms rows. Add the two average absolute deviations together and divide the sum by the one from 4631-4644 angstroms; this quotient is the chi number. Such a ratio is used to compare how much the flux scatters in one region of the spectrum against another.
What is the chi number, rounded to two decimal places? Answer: 1.99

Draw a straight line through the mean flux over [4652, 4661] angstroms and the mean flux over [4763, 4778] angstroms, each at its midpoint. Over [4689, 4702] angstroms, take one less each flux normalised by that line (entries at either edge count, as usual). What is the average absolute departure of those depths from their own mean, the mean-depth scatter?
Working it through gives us 0.025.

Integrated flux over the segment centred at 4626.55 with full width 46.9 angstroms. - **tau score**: 417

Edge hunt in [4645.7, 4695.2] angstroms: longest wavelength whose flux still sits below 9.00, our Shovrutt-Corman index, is 4691.94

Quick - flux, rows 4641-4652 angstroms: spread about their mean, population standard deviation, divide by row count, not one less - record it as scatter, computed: 0.15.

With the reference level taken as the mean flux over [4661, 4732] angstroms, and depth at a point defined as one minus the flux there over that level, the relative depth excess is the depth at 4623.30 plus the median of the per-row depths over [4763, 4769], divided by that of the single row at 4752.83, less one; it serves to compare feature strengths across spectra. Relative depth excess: -2.1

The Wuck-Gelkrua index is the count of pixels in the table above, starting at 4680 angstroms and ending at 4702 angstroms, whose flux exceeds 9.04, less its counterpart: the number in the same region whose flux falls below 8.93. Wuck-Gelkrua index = -2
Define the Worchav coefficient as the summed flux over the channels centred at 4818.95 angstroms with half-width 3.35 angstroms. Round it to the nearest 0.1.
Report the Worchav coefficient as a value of 27.7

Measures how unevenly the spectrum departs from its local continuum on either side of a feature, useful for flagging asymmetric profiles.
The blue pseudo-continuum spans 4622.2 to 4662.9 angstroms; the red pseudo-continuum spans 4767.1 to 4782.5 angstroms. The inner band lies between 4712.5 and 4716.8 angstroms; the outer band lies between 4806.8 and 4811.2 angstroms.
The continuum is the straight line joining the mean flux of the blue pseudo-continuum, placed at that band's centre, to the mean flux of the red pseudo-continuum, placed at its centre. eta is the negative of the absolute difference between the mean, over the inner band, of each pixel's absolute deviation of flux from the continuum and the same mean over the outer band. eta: -0.14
